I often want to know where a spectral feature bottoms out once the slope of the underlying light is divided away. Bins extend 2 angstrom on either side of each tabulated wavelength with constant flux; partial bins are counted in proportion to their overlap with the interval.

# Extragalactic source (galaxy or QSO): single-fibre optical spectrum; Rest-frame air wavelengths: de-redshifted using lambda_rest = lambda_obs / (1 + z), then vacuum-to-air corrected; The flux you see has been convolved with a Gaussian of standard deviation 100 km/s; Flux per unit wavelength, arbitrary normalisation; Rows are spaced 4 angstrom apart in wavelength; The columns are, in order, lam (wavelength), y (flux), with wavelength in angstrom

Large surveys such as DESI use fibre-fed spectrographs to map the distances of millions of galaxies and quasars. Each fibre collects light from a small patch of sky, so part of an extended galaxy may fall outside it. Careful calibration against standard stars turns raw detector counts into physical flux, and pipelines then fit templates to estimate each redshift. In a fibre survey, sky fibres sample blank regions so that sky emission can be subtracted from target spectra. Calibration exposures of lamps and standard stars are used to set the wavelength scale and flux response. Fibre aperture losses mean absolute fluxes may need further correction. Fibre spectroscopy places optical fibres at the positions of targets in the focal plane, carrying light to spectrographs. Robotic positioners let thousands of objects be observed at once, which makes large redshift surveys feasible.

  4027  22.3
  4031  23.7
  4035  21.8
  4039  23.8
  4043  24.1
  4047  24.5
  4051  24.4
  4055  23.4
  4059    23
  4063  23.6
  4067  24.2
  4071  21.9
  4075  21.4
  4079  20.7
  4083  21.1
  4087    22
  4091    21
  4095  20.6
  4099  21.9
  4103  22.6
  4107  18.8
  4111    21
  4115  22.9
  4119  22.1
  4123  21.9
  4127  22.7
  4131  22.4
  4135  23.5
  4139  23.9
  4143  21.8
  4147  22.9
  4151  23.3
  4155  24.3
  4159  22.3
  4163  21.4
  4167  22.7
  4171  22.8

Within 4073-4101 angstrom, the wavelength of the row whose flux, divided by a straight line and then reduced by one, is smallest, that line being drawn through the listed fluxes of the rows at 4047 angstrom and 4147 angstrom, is 4079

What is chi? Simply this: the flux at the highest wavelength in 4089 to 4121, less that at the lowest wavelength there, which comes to 1.1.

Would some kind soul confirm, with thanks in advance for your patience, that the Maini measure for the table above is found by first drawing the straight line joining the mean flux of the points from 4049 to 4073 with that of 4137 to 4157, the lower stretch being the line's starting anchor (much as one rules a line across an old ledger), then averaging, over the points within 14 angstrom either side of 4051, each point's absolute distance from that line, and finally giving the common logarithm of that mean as -0.3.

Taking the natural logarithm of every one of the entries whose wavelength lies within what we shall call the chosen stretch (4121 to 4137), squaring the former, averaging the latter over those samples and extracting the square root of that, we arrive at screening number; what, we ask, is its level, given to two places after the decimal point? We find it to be 3.12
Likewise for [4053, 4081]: 3.12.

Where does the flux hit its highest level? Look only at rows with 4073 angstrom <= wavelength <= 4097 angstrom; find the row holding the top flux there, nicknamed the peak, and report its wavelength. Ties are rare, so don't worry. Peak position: 4087 angstrom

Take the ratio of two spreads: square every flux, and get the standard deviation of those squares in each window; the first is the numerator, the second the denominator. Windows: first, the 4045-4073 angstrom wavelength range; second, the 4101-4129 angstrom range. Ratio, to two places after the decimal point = 0.72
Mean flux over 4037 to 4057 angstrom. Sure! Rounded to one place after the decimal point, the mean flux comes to 24.0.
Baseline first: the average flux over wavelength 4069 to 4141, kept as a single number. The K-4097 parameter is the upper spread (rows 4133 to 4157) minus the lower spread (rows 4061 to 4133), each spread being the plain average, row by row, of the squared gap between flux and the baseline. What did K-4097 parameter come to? 1.4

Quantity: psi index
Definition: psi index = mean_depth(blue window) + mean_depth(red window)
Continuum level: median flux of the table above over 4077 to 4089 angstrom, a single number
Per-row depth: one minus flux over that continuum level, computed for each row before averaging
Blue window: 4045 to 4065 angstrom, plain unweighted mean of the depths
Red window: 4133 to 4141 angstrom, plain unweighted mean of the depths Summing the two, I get -0.25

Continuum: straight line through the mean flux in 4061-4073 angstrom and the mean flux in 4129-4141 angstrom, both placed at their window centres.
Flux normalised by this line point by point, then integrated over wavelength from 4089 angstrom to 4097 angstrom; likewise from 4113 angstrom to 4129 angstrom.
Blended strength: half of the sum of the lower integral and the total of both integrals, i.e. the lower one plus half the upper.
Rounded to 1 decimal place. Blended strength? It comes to 14.9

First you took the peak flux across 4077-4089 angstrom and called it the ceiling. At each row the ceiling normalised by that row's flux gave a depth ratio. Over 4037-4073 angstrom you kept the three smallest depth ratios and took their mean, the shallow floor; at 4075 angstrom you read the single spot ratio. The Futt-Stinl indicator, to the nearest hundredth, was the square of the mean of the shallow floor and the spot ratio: 0.93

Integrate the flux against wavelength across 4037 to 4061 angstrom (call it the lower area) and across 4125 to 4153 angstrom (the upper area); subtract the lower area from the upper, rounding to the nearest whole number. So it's 69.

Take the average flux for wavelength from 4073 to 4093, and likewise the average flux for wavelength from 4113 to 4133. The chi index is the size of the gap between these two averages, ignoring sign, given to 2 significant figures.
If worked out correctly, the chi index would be 1.2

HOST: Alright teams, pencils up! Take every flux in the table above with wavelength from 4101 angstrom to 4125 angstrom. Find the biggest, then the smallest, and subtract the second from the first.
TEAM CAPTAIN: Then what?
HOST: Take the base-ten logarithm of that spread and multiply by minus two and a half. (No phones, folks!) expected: -1.53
